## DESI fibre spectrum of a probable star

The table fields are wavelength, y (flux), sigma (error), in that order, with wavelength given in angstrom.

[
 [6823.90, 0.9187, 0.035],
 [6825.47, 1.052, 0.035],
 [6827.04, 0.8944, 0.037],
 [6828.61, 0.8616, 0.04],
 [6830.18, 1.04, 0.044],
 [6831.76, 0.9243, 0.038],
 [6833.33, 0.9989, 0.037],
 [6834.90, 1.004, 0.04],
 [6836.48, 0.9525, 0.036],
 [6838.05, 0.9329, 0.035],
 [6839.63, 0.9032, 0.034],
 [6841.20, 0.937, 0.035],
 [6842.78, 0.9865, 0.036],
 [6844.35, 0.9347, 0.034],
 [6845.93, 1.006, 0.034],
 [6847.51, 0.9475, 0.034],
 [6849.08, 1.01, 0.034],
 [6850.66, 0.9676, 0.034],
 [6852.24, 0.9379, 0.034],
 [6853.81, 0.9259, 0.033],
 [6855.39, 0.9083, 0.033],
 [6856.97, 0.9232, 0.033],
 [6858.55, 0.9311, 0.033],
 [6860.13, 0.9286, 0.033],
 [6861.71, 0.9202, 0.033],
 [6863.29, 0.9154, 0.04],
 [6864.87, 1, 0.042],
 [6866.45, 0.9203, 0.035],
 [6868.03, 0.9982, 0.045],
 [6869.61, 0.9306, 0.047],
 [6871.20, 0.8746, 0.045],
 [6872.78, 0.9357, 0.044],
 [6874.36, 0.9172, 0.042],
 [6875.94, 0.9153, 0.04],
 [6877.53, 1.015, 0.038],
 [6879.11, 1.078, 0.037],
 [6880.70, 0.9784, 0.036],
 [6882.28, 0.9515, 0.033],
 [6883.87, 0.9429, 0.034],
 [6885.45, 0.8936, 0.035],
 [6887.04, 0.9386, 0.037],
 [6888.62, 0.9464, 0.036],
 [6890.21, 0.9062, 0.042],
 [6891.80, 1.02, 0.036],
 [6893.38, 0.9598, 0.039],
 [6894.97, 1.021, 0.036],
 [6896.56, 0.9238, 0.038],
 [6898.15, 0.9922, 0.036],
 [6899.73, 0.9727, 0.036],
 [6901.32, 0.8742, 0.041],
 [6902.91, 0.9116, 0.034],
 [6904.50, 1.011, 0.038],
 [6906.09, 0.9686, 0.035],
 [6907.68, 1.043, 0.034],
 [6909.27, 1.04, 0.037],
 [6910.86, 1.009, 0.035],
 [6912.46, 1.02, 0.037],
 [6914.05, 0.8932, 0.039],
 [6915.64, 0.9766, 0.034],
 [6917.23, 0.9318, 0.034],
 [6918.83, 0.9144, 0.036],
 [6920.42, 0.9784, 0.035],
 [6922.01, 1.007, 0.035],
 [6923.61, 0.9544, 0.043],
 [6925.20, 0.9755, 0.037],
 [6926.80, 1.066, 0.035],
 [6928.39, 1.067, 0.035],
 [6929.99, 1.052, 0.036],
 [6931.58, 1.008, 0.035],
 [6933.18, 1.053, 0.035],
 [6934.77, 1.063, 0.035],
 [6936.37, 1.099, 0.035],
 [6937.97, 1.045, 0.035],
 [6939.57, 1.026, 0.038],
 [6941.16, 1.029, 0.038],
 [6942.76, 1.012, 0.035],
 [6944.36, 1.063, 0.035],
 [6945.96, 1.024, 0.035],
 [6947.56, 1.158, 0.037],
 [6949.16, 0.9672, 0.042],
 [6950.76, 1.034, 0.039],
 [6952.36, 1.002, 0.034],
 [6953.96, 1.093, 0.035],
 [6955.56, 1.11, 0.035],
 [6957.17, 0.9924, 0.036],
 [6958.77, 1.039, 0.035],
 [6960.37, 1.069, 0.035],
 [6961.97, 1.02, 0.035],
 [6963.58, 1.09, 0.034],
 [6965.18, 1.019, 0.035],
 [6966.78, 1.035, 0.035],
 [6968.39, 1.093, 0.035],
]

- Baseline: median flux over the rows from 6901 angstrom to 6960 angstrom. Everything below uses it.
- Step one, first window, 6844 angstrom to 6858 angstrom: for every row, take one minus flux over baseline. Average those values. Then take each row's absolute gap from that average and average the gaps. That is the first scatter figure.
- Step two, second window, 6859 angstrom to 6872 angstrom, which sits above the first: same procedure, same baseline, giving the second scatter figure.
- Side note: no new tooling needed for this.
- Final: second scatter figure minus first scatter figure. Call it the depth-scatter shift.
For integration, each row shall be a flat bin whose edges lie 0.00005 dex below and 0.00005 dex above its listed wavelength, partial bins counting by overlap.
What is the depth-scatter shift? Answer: 0.0026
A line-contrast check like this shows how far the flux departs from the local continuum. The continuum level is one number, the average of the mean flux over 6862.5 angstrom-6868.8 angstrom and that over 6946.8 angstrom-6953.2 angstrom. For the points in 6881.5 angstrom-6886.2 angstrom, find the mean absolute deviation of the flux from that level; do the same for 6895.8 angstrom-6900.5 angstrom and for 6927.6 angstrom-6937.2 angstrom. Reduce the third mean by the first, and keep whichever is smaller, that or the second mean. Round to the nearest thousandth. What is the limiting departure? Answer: -0.012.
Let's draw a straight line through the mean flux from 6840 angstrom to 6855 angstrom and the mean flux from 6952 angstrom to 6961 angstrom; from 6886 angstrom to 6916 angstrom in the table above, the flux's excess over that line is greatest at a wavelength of 6907.68 angstrom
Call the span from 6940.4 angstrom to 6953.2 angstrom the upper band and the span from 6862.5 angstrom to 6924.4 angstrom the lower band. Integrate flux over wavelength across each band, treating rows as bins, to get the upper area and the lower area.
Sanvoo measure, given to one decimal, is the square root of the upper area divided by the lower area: 0.5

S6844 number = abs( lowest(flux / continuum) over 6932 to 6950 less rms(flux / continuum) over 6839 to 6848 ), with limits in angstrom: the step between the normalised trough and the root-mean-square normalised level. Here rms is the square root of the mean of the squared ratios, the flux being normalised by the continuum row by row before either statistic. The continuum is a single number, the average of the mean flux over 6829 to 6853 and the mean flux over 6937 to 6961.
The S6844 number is 0.014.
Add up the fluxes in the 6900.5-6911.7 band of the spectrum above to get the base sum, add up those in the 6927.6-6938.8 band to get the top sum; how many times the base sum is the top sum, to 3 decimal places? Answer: 1.077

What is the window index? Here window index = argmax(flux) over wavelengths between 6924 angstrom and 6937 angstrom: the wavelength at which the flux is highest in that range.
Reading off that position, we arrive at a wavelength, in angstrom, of 6936.37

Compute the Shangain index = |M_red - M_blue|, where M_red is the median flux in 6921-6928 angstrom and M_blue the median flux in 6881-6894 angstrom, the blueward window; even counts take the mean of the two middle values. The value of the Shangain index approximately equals 0.05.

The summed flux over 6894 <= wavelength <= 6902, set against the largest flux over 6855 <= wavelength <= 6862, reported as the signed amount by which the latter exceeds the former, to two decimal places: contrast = -3.85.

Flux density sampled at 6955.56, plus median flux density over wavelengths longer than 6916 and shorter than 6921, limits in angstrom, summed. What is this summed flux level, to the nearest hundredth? 2.04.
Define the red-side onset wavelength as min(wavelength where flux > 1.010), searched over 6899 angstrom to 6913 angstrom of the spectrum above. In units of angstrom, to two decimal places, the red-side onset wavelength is 6904.50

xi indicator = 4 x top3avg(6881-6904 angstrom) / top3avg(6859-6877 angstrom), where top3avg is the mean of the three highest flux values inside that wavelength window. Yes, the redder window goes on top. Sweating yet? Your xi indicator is 4.14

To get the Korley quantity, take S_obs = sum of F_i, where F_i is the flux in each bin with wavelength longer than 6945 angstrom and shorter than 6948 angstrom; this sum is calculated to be 2.18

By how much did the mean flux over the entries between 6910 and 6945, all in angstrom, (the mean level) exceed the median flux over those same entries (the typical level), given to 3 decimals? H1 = -0.005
